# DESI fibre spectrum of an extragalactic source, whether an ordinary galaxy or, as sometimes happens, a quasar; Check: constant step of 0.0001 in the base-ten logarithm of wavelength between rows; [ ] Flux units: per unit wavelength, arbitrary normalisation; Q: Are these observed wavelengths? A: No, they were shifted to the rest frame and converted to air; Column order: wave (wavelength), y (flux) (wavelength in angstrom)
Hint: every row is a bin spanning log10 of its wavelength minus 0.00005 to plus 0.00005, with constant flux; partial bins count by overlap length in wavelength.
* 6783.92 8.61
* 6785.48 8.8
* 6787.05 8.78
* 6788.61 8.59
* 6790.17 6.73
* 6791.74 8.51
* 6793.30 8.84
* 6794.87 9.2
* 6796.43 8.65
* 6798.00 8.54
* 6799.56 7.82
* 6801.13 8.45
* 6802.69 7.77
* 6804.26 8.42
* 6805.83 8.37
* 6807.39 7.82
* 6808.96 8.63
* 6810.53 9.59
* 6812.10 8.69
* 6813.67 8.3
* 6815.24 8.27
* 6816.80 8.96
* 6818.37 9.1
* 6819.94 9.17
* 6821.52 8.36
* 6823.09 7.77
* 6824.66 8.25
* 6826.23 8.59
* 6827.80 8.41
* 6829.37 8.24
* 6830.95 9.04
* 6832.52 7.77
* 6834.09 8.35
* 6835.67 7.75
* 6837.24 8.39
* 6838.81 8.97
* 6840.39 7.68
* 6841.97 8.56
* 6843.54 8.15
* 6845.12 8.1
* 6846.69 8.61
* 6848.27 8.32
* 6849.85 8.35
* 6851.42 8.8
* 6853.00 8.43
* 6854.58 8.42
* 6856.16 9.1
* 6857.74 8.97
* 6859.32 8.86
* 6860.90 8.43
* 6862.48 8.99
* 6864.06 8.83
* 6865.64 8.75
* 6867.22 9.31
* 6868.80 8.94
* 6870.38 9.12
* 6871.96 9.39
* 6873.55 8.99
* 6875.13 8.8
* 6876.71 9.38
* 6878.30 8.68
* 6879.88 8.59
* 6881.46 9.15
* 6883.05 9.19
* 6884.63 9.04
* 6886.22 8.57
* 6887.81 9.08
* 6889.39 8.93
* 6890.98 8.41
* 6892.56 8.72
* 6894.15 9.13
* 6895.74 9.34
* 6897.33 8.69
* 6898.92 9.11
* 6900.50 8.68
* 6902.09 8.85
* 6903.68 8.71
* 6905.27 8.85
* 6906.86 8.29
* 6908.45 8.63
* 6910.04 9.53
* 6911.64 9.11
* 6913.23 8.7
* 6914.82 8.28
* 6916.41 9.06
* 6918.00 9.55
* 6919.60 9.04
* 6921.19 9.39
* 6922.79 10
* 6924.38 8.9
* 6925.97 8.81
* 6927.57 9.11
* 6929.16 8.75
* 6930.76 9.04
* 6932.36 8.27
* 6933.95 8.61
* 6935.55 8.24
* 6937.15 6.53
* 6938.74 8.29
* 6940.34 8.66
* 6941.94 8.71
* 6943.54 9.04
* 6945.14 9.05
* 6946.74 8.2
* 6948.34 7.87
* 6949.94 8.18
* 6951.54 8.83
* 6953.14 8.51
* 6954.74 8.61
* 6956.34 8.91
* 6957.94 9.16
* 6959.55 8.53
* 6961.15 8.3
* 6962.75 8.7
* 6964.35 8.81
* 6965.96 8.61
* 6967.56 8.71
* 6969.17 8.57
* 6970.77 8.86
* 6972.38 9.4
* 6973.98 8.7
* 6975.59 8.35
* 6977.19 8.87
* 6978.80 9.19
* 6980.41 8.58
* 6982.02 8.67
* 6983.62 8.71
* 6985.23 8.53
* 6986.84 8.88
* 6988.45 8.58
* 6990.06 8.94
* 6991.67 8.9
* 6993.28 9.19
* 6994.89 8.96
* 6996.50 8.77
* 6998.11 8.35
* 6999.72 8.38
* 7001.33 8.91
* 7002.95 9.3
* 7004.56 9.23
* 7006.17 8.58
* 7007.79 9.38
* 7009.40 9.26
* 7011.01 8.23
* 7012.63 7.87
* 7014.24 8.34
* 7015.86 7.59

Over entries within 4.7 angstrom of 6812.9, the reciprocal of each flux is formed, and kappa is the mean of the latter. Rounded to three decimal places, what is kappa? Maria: 0.115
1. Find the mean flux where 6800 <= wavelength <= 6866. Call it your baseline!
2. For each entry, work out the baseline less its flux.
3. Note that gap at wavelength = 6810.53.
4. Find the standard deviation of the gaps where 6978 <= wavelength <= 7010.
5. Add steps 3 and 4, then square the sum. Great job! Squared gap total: 0.6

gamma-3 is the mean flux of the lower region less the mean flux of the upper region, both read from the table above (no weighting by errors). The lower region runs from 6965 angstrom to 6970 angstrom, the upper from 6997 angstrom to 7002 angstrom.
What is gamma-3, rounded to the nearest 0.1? 0.1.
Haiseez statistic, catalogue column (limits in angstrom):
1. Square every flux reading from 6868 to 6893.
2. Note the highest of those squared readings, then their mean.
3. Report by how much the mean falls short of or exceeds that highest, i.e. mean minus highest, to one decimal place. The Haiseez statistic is -8.2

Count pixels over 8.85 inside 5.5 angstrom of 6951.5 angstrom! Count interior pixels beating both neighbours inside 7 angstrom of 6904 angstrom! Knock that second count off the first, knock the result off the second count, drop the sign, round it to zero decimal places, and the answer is 5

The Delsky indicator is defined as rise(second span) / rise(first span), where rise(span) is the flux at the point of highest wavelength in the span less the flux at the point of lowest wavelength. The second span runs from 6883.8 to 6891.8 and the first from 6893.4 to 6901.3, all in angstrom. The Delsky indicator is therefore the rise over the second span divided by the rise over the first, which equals 1.4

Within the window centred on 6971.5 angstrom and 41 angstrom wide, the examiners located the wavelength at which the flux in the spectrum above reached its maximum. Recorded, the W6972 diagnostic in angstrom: 6972.38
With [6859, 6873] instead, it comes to 6871.96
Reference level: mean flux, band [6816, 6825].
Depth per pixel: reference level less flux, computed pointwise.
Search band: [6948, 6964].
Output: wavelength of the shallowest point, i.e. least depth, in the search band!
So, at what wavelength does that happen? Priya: 6957.94 angstrom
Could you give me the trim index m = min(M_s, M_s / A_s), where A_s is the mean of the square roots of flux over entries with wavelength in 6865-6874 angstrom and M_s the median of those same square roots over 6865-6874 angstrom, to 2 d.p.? 1.00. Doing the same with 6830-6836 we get 0.99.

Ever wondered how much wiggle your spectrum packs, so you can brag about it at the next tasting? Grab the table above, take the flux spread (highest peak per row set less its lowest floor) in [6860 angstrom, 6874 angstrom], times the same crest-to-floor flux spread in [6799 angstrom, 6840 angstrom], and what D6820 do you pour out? 1.8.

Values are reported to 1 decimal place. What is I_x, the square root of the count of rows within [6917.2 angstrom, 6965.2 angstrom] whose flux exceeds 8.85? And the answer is 3.3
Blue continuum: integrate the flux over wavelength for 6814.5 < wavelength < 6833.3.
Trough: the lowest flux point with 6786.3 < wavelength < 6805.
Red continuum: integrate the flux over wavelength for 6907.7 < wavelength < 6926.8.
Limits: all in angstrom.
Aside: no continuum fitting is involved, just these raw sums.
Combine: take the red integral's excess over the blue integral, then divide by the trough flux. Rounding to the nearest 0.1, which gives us 2.0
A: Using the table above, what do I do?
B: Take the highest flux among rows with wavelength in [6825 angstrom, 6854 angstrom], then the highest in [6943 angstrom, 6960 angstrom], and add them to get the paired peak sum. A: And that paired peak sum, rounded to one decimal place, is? 18.2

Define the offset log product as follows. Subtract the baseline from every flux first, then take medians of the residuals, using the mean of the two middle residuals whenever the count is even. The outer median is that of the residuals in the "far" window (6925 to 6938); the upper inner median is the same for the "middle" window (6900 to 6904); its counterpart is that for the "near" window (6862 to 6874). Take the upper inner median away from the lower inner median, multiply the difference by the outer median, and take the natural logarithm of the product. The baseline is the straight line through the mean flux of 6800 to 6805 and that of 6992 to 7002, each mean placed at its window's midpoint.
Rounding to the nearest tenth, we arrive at -3.2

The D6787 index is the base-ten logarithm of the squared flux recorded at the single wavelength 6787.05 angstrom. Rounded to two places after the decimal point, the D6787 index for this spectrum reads 1.89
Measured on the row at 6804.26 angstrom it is 1.85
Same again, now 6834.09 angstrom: 1.84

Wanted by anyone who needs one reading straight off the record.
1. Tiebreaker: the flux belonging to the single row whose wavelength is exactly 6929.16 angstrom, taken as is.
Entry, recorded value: 8.75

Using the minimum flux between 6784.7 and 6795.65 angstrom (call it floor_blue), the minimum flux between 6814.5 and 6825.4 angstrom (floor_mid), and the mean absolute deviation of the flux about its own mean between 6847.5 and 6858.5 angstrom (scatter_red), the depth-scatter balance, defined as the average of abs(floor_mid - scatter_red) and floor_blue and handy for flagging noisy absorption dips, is 7.1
